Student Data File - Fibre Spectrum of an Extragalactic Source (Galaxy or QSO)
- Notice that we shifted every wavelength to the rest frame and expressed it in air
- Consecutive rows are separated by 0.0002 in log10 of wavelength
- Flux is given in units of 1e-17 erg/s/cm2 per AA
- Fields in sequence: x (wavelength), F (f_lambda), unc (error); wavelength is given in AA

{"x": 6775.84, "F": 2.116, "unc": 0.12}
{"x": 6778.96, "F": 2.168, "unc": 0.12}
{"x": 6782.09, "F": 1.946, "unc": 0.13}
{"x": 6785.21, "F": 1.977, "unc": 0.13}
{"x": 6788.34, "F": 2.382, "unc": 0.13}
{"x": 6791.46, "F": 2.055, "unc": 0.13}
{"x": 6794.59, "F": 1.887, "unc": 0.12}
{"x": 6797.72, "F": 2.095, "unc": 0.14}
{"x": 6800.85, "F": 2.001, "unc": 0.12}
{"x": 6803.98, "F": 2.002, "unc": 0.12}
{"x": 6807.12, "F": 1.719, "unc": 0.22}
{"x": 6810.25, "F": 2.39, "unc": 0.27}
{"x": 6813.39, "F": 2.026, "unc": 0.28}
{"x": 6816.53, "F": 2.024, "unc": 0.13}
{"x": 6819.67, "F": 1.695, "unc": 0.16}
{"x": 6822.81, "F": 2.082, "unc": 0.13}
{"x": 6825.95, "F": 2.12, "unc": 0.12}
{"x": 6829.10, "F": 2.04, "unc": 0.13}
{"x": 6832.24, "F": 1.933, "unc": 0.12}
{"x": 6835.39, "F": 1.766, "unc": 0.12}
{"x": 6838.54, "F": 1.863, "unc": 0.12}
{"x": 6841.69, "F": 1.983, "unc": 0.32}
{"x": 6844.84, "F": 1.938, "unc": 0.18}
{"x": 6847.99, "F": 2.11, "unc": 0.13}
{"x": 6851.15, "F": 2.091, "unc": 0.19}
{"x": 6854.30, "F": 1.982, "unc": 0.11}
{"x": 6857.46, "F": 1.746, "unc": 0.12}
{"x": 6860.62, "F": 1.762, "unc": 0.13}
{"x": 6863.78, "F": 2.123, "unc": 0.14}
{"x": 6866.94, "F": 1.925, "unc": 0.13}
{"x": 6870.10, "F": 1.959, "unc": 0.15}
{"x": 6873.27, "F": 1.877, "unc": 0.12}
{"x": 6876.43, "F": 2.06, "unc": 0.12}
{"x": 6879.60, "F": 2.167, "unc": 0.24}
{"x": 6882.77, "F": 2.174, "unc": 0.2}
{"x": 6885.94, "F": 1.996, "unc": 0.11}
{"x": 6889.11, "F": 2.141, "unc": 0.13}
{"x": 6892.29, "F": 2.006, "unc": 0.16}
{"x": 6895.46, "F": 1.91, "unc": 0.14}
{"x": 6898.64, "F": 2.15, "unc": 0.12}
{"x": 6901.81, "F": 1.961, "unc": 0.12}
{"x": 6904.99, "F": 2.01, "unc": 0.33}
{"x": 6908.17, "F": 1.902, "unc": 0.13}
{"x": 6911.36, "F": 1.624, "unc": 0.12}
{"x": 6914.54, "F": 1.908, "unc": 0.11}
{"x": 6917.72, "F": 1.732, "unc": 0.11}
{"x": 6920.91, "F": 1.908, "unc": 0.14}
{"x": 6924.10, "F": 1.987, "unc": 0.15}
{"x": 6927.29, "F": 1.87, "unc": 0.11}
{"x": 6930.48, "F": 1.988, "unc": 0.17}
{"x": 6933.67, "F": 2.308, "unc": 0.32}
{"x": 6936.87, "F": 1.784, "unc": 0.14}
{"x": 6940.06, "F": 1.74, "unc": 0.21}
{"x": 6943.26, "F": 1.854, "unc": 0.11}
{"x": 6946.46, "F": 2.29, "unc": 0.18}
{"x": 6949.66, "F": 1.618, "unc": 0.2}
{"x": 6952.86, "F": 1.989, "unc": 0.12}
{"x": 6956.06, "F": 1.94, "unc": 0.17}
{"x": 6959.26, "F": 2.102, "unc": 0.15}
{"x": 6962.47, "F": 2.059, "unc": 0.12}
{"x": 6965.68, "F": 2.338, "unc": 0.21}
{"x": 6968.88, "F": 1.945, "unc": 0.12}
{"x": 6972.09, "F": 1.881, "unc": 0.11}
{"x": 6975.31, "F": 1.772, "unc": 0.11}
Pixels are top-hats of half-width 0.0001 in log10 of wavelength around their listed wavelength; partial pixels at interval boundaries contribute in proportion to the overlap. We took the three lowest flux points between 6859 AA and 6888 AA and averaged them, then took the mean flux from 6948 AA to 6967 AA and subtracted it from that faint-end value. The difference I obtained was -0.15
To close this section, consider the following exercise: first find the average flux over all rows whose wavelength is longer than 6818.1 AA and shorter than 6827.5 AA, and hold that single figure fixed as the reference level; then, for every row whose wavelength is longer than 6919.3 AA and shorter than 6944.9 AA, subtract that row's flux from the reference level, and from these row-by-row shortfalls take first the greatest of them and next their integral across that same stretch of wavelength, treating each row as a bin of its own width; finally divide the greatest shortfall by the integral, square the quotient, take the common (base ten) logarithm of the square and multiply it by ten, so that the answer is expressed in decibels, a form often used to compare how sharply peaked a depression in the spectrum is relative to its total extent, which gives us -12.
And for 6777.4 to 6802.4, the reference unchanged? -30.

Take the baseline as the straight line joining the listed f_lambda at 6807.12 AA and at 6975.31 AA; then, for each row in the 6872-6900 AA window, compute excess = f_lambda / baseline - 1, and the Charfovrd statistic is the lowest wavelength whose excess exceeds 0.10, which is 6876.43 AA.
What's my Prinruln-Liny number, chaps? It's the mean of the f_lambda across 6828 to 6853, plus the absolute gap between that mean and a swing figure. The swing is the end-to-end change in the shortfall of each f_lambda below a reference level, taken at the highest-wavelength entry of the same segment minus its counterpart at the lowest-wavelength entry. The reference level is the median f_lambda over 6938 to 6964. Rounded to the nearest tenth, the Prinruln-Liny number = 4.0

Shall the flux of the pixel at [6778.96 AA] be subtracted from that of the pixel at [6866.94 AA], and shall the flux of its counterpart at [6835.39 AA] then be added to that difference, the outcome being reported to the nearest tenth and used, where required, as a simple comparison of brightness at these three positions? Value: 1.5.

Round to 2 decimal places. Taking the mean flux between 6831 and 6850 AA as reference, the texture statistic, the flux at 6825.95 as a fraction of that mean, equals 1.10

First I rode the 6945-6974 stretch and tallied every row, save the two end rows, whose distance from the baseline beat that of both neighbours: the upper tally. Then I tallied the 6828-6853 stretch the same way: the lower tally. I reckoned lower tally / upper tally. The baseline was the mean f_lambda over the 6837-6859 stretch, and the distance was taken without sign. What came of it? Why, 0.67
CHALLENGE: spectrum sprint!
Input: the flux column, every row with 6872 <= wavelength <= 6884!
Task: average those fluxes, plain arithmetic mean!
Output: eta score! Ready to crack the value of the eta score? 2.07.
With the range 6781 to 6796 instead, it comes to 2.05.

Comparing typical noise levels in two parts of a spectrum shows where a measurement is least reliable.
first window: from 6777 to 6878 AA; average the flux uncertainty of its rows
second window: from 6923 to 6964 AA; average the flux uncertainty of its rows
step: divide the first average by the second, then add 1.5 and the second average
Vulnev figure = 2.57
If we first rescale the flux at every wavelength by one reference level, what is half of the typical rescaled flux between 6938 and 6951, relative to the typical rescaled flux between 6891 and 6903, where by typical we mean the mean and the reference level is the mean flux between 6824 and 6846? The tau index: 0.467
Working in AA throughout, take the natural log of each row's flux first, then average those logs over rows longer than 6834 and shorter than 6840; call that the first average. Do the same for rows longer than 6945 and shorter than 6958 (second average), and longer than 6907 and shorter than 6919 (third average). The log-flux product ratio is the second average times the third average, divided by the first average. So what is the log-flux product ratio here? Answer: 0.65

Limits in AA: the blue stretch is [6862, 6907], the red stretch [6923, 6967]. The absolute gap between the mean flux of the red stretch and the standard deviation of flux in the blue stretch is 1.89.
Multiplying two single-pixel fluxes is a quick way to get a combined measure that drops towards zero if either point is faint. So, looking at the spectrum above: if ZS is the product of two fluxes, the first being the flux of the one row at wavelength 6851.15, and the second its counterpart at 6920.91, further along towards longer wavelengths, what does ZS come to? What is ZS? 4.0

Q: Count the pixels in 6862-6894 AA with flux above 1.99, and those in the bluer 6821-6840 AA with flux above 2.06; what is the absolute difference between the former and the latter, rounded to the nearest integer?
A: 5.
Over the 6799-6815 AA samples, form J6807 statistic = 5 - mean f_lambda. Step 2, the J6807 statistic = 2.97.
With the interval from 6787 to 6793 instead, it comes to 2.78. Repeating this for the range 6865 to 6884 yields 2.97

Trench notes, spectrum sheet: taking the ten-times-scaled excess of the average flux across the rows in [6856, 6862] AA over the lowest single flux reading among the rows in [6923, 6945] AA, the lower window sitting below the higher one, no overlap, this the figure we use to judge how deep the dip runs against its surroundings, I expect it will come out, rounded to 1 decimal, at 0.1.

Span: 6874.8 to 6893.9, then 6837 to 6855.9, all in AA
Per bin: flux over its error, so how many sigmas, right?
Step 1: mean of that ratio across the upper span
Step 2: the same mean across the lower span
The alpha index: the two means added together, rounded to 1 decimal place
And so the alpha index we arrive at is 27.0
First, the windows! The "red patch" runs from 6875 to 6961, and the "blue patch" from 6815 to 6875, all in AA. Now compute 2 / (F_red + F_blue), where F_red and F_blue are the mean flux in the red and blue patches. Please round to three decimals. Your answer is 0.511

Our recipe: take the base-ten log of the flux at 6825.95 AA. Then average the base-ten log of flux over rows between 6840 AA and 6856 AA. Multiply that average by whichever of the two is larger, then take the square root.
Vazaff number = 0.32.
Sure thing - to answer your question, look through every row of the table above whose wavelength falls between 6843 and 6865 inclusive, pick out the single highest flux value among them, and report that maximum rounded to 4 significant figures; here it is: 2.123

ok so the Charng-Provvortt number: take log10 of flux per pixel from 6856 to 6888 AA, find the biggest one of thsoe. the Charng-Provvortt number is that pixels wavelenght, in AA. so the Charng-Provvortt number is 6882.77 AA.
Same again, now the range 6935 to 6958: 6946.46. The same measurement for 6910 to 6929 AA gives 6924.10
